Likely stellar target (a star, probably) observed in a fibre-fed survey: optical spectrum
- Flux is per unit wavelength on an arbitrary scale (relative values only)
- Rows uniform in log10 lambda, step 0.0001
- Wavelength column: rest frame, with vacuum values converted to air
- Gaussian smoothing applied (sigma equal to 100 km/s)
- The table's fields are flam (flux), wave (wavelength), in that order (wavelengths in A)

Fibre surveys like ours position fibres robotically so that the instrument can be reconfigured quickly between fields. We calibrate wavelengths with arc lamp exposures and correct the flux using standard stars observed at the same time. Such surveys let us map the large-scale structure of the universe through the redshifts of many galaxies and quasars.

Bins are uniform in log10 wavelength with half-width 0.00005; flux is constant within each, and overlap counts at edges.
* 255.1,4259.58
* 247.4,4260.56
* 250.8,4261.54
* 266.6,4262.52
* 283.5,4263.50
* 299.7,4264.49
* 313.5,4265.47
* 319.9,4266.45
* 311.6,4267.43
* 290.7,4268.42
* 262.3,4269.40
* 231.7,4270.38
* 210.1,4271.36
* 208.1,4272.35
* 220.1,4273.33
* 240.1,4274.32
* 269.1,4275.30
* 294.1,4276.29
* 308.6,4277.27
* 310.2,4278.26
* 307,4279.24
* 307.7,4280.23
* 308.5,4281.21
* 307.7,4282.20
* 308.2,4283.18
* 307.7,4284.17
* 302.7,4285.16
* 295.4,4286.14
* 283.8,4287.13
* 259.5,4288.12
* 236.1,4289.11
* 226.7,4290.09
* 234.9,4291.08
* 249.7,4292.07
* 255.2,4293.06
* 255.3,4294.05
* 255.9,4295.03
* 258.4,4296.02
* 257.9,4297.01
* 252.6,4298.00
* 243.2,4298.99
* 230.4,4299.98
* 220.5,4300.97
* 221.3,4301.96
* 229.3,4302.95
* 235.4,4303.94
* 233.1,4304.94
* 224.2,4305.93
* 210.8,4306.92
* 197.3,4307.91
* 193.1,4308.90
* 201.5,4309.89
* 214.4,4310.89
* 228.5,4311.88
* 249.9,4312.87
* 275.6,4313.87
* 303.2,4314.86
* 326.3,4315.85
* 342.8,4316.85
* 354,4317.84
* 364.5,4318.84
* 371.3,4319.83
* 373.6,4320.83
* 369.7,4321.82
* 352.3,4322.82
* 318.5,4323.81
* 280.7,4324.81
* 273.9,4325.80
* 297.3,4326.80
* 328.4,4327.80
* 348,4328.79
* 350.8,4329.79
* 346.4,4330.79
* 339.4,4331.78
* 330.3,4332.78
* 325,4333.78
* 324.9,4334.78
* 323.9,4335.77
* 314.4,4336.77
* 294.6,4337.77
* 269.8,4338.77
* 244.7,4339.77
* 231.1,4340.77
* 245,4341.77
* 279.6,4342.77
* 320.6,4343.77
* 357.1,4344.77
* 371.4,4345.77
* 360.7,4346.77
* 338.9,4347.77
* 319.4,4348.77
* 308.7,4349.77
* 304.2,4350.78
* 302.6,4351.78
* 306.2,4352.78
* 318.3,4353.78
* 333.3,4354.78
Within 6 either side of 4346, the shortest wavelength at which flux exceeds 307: 4343.77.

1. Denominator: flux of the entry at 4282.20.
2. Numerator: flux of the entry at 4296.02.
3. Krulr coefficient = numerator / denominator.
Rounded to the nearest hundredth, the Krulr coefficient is 0.84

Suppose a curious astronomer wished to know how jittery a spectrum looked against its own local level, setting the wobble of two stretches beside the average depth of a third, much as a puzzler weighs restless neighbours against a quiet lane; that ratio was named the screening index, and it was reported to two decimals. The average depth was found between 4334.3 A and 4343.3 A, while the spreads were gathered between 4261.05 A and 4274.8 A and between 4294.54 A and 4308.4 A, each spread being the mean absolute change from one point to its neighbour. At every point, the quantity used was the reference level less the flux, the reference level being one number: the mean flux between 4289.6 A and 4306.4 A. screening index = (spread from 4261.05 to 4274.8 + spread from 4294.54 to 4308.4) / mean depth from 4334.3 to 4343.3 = -0.58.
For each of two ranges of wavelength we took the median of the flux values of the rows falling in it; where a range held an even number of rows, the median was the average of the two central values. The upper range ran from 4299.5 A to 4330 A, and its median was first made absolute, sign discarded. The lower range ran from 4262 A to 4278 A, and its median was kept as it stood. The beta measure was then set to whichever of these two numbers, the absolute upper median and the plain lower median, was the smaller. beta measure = 276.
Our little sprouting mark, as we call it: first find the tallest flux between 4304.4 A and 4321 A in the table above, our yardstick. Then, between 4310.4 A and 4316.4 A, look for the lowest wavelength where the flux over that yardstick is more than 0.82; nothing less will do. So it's 4315.85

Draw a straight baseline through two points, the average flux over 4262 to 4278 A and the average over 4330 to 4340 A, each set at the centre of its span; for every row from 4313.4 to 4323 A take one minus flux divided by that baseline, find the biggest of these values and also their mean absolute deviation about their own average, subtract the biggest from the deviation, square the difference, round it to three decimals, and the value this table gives 0.000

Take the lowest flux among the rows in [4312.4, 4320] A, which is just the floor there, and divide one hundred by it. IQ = 0.40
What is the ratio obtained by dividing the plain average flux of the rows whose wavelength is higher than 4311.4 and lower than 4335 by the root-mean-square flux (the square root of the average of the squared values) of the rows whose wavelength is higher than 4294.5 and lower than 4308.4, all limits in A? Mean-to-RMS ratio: 1.4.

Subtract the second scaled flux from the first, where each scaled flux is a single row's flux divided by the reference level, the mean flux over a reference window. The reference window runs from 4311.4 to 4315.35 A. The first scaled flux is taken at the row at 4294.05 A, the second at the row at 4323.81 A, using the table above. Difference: -0.2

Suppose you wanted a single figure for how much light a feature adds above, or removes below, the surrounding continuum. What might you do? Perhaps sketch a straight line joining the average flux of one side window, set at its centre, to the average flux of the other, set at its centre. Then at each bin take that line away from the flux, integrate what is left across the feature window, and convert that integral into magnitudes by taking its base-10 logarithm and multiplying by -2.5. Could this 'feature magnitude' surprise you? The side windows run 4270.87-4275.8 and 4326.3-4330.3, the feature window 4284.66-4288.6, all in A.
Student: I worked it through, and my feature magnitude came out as -5.2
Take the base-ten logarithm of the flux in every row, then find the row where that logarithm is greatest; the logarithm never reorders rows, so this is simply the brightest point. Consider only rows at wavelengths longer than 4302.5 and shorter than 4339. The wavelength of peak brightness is 4320.83 A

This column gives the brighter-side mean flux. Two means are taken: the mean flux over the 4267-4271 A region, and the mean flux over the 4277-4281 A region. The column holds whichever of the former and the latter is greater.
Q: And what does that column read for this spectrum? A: 308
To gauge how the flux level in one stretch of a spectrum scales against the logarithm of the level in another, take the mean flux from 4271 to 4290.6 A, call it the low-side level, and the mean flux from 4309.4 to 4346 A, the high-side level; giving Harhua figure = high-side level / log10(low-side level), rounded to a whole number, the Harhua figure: 127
